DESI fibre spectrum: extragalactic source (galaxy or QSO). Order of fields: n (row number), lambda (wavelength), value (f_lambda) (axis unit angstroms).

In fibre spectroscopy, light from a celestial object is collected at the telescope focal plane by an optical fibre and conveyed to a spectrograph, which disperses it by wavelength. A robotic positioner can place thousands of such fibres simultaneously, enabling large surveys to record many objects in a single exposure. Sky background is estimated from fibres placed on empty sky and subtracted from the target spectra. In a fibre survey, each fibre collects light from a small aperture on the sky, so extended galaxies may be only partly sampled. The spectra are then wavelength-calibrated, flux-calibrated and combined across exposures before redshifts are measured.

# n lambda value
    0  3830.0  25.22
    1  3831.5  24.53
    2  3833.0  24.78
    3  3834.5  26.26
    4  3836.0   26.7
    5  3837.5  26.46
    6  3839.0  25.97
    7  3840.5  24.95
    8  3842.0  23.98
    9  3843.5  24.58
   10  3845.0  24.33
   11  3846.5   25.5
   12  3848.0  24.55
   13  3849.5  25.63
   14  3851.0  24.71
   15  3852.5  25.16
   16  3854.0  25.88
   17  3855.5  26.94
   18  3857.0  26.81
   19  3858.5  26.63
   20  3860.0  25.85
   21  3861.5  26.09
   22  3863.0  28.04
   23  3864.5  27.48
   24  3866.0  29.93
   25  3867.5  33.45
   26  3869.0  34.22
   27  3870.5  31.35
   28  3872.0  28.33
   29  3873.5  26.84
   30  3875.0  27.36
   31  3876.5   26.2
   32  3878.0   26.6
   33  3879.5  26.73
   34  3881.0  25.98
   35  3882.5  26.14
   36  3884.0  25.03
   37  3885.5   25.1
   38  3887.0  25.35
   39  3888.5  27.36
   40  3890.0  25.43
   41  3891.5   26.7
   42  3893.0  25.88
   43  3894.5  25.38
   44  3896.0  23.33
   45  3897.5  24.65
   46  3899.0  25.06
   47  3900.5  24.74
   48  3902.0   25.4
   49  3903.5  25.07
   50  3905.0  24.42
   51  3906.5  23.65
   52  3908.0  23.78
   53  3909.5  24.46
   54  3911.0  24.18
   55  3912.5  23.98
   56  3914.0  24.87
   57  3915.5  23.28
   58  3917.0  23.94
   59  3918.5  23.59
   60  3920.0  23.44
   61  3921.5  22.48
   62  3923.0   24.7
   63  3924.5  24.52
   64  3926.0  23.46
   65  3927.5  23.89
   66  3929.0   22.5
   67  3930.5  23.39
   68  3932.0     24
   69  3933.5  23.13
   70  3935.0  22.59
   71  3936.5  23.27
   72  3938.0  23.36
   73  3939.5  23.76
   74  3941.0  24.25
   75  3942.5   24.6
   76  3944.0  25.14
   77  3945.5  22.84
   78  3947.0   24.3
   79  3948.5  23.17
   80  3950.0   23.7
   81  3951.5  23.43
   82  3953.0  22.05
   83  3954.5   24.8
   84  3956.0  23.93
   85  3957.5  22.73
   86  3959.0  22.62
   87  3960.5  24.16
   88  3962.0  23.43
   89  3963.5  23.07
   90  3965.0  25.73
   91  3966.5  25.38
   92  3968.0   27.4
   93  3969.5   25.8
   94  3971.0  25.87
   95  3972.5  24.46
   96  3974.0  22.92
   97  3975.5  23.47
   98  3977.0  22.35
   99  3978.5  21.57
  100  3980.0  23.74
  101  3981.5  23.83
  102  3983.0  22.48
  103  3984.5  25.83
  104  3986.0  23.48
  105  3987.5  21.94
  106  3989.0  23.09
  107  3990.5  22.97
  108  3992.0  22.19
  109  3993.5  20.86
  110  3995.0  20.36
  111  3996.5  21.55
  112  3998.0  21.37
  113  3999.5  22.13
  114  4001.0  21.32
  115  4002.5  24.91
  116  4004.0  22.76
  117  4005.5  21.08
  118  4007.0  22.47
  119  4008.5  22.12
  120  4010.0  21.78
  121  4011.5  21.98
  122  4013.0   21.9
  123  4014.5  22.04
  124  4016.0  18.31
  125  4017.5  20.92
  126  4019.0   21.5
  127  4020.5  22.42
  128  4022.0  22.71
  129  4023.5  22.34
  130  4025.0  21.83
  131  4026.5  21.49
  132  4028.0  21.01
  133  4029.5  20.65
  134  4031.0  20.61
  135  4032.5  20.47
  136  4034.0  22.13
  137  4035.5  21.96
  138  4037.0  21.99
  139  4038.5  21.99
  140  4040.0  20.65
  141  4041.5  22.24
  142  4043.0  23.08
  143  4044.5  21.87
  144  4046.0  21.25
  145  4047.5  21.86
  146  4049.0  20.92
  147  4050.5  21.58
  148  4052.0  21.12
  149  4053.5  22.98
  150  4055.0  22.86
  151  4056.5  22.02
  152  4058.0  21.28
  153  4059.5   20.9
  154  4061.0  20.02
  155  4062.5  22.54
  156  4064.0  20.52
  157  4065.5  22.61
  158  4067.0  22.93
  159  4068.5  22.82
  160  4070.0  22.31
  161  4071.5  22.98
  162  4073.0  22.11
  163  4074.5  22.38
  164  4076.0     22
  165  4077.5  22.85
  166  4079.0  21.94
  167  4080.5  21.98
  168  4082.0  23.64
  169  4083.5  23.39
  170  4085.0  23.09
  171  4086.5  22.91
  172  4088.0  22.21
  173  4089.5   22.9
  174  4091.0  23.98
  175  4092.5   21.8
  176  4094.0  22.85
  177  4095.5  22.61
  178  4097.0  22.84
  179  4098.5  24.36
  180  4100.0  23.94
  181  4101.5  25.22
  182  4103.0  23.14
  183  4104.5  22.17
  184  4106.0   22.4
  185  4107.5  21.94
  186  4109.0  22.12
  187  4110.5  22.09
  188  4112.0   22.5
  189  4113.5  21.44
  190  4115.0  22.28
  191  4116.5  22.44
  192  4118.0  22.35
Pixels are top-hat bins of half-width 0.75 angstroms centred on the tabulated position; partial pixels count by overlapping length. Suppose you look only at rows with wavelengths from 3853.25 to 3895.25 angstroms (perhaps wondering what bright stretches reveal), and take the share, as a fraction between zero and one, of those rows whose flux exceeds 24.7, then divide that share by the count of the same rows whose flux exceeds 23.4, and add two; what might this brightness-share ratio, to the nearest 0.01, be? 2.04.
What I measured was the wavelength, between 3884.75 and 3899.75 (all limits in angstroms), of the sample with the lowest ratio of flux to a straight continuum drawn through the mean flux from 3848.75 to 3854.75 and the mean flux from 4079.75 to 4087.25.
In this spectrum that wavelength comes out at 3896.0 angstroms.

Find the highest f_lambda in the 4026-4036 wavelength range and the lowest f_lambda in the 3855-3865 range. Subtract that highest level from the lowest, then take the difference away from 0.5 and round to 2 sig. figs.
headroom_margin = -3.2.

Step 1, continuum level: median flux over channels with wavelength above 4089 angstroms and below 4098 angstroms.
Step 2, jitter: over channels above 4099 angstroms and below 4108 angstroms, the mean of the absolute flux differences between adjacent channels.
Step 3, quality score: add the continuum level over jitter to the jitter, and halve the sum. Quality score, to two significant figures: 12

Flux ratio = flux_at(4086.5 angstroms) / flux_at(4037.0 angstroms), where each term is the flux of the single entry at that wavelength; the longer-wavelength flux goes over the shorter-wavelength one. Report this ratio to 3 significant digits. 1.04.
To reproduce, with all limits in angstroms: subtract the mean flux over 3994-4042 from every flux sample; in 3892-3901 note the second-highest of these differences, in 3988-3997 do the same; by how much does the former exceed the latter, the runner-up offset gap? 2.4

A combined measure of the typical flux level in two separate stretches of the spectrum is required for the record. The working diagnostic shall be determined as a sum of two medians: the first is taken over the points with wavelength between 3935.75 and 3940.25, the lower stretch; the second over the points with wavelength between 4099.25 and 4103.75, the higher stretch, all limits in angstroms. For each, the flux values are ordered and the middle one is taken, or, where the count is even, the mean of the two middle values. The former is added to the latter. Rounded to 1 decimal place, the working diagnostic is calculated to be 47.3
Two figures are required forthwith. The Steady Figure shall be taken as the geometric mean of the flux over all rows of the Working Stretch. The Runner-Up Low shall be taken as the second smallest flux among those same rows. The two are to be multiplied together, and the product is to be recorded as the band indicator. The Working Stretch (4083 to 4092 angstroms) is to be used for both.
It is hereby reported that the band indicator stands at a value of 528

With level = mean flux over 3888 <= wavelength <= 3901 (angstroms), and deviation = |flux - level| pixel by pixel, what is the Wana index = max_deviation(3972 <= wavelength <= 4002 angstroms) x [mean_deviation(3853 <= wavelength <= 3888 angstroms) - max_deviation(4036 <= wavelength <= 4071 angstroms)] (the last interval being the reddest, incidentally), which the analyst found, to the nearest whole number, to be -16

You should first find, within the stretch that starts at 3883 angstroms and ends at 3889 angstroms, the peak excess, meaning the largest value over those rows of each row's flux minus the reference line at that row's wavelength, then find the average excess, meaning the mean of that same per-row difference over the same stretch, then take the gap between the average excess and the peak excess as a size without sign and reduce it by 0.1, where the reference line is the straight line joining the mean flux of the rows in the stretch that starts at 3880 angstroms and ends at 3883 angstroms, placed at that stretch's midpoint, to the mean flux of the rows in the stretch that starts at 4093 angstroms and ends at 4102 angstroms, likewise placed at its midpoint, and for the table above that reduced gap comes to 1.6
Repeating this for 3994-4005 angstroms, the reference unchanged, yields 2.8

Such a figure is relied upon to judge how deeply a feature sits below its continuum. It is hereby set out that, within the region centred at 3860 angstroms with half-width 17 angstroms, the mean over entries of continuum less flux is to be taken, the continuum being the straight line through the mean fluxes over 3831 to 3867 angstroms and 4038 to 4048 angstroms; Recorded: -1.5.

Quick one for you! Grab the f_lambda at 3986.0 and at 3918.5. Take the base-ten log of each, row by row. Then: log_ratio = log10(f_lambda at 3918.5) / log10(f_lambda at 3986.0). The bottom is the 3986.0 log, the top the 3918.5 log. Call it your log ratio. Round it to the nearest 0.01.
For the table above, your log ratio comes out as 1.00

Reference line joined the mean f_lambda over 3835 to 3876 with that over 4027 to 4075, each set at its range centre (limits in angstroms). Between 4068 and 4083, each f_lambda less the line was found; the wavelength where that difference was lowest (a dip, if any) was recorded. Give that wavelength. 4076.0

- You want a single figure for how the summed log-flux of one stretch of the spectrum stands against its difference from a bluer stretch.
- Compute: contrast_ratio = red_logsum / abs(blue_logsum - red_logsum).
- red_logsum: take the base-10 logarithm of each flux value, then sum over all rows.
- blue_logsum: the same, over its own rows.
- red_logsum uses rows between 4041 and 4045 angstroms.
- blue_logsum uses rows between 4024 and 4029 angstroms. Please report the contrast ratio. 72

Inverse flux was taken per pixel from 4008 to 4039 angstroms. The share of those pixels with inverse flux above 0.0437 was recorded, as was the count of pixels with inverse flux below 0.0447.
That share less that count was -1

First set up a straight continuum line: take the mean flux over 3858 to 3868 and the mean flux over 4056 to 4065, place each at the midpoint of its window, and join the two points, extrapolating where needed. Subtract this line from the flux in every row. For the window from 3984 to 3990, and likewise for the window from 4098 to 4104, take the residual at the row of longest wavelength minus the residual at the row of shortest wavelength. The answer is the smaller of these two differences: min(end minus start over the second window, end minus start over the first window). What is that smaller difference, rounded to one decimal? -2.6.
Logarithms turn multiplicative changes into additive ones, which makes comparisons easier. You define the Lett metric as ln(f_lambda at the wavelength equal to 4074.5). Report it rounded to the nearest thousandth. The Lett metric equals 3.108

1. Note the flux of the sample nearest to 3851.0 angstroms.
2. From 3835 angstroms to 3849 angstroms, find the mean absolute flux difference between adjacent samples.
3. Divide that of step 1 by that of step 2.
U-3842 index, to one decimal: 34.7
